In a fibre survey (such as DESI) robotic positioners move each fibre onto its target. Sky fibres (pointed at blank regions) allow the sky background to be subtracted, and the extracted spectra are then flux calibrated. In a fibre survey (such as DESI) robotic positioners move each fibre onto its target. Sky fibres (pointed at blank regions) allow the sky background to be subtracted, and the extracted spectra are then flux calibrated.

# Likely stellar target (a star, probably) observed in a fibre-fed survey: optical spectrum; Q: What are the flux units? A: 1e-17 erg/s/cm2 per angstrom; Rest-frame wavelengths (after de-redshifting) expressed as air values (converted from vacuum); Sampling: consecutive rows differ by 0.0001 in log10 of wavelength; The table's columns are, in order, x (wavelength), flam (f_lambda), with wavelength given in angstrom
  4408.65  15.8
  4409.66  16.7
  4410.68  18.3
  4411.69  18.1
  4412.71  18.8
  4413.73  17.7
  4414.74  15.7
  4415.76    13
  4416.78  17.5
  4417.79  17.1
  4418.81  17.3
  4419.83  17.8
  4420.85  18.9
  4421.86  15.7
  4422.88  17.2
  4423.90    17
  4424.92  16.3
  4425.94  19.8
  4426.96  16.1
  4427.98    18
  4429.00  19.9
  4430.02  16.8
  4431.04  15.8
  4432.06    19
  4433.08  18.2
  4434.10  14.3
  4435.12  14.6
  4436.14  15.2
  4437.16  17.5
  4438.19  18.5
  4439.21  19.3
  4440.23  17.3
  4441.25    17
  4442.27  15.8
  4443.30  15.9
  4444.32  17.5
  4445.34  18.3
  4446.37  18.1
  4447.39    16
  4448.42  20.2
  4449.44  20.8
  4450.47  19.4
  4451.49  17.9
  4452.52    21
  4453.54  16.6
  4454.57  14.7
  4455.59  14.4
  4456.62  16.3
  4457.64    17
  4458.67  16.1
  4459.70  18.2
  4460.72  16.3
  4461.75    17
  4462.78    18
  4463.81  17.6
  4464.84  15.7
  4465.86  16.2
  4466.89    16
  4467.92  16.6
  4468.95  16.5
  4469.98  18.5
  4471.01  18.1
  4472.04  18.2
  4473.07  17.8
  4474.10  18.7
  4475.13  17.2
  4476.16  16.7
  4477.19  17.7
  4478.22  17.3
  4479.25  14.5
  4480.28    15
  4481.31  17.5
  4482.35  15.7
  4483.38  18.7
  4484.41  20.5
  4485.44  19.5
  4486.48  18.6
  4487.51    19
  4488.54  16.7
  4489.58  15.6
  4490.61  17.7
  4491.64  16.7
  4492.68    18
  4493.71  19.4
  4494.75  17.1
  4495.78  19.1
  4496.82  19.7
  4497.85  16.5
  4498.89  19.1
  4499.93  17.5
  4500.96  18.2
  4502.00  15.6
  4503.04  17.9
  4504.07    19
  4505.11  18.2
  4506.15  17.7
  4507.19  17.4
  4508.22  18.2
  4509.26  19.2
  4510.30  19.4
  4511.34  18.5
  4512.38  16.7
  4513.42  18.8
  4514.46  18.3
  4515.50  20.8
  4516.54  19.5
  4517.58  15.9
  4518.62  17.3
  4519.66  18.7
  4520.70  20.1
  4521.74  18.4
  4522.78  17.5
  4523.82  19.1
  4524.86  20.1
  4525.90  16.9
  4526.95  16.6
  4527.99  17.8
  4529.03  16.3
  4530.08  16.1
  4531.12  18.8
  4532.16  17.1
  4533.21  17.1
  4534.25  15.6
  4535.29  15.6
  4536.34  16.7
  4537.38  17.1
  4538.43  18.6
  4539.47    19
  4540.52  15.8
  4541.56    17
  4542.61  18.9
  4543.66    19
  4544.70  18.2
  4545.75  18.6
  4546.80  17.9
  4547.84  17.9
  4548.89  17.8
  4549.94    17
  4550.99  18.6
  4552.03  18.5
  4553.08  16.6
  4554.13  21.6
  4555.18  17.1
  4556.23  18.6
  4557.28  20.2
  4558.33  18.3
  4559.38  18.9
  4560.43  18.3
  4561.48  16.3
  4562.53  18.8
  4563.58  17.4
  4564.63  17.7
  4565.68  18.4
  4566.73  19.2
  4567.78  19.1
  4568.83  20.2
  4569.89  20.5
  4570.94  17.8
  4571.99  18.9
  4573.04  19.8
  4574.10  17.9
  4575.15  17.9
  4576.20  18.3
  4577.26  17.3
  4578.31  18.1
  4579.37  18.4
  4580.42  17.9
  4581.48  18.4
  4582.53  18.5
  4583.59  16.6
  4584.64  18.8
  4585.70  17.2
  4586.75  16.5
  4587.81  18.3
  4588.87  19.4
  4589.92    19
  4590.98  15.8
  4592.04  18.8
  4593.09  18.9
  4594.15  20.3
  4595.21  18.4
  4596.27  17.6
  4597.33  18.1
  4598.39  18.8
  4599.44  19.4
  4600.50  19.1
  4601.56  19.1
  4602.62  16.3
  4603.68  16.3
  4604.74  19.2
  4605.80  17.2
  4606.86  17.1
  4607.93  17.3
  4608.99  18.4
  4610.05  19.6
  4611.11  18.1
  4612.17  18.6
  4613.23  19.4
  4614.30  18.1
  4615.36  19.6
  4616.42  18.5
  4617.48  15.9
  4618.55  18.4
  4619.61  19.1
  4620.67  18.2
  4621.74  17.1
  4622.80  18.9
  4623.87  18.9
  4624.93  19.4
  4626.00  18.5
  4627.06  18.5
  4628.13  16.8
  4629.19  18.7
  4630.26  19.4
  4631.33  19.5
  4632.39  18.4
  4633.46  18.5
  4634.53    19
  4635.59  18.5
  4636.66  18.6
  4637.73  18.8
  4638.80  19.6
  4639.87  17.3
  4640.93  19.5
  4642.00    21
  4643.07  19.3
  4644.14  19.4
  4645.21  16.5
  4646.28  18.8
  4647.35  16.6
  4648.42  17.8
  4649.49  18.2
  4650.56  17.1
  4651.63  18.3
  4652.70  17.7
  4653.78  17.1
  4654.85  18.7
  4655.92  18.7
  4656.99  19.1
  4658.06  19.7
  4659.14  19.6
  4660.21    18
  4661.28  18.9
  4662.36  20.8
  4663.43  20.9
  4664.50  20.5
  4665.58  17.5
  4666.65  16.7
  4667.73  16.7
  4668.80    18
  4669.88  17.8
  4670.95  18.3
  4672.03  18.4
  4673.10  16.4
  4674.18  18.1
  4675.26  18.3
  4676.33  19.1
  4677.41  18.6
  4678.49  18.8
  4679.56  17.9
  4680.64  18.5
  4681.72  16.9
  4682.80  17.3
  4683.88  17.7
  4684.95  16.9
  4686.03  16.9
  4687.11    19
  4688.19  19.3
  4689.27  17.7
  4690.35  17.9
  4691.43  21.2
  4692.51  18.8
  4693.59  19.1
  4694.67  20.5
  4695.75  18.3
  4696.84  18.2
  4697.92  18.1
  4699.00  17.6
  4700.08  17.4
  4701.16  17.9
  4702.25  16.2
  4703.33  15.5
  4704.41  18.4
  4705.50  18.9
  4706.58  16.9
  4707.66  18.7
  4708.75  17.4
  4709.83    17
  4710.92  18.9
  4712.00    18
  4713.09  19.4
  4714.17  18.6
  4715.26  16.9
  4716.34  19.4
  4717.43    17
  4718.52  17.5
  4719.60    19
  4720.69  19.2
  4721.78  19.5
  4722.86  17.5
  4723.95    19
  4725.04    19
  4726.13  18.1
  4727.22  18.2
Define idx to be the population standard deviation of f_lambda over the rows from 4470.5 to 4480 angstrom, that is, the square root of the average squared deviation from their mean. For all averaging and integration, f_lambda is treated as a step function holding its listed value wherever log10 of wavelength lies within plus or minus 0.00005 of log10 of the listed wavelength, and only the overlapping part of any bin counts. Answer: 1.15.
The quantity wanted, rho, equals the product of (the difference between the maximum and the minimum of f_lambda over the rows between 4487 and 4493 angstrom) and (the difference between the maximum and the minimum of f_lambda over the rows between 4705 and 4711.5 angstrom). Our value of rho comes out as 6.8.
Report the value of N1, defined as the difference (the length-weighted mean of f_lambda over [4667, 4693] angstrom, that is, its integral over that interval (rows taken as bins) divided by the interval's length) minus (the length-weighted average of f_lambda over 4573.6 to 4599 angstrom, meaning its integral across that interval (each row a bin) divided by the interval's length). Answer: -0.1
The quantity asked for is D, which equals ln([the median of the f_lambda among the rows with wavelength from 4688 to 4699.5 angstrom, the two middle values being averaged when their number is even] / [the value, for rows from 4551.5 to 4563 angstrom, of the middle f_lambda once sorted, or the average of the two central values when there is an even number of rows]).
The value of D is -0.01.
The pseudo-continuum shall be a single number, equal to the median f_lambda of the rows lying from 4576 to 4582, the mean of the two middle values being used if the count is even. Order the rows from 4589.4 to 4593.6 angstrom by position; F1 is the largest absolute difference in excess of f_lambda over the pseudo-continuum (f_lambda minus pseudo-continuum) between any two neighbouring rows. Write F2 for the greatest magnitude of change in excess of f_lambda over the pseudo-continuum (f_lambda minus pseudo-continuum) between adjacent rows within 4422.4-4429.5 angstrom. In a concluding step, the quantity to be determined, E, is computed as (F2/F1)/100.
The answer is 0.012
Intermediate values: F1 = 3.2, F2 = 3.7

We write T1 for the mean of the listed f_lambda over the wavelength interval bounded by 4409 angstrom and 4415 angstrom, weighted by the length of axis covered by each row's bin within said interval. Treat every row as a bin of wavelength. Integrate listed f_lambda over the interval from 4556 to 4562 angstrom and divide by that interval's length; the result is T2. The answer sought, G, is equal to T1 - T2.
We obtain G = -0.8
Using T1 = 17.60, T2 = 18.4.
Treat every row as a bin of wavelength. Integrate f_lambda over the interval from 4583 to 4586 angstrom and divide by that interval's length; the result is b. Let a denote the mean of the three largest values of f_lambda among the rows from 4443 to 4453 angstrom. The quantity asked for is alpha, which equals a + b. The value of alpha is 38.2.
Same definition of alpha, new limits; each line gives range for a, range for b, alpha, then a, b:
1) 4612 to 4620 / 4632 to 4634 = 37.8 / 19.4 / 18.4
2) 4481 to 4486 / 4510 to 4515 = 37.9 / 19.6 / 18.3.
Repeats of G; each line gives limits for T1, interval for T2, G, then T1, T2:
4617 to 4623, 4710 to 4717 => -0.5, 17.89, 18.4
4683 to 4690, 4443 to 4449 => 0.1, 17.90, 17.8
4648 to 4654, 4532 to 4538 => 1.2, 17.71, 16.5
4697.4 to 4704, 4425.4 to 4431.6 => -0.6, 17.15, 17.7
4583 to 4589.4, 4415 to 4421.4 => 0.9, 17.81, 16.9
